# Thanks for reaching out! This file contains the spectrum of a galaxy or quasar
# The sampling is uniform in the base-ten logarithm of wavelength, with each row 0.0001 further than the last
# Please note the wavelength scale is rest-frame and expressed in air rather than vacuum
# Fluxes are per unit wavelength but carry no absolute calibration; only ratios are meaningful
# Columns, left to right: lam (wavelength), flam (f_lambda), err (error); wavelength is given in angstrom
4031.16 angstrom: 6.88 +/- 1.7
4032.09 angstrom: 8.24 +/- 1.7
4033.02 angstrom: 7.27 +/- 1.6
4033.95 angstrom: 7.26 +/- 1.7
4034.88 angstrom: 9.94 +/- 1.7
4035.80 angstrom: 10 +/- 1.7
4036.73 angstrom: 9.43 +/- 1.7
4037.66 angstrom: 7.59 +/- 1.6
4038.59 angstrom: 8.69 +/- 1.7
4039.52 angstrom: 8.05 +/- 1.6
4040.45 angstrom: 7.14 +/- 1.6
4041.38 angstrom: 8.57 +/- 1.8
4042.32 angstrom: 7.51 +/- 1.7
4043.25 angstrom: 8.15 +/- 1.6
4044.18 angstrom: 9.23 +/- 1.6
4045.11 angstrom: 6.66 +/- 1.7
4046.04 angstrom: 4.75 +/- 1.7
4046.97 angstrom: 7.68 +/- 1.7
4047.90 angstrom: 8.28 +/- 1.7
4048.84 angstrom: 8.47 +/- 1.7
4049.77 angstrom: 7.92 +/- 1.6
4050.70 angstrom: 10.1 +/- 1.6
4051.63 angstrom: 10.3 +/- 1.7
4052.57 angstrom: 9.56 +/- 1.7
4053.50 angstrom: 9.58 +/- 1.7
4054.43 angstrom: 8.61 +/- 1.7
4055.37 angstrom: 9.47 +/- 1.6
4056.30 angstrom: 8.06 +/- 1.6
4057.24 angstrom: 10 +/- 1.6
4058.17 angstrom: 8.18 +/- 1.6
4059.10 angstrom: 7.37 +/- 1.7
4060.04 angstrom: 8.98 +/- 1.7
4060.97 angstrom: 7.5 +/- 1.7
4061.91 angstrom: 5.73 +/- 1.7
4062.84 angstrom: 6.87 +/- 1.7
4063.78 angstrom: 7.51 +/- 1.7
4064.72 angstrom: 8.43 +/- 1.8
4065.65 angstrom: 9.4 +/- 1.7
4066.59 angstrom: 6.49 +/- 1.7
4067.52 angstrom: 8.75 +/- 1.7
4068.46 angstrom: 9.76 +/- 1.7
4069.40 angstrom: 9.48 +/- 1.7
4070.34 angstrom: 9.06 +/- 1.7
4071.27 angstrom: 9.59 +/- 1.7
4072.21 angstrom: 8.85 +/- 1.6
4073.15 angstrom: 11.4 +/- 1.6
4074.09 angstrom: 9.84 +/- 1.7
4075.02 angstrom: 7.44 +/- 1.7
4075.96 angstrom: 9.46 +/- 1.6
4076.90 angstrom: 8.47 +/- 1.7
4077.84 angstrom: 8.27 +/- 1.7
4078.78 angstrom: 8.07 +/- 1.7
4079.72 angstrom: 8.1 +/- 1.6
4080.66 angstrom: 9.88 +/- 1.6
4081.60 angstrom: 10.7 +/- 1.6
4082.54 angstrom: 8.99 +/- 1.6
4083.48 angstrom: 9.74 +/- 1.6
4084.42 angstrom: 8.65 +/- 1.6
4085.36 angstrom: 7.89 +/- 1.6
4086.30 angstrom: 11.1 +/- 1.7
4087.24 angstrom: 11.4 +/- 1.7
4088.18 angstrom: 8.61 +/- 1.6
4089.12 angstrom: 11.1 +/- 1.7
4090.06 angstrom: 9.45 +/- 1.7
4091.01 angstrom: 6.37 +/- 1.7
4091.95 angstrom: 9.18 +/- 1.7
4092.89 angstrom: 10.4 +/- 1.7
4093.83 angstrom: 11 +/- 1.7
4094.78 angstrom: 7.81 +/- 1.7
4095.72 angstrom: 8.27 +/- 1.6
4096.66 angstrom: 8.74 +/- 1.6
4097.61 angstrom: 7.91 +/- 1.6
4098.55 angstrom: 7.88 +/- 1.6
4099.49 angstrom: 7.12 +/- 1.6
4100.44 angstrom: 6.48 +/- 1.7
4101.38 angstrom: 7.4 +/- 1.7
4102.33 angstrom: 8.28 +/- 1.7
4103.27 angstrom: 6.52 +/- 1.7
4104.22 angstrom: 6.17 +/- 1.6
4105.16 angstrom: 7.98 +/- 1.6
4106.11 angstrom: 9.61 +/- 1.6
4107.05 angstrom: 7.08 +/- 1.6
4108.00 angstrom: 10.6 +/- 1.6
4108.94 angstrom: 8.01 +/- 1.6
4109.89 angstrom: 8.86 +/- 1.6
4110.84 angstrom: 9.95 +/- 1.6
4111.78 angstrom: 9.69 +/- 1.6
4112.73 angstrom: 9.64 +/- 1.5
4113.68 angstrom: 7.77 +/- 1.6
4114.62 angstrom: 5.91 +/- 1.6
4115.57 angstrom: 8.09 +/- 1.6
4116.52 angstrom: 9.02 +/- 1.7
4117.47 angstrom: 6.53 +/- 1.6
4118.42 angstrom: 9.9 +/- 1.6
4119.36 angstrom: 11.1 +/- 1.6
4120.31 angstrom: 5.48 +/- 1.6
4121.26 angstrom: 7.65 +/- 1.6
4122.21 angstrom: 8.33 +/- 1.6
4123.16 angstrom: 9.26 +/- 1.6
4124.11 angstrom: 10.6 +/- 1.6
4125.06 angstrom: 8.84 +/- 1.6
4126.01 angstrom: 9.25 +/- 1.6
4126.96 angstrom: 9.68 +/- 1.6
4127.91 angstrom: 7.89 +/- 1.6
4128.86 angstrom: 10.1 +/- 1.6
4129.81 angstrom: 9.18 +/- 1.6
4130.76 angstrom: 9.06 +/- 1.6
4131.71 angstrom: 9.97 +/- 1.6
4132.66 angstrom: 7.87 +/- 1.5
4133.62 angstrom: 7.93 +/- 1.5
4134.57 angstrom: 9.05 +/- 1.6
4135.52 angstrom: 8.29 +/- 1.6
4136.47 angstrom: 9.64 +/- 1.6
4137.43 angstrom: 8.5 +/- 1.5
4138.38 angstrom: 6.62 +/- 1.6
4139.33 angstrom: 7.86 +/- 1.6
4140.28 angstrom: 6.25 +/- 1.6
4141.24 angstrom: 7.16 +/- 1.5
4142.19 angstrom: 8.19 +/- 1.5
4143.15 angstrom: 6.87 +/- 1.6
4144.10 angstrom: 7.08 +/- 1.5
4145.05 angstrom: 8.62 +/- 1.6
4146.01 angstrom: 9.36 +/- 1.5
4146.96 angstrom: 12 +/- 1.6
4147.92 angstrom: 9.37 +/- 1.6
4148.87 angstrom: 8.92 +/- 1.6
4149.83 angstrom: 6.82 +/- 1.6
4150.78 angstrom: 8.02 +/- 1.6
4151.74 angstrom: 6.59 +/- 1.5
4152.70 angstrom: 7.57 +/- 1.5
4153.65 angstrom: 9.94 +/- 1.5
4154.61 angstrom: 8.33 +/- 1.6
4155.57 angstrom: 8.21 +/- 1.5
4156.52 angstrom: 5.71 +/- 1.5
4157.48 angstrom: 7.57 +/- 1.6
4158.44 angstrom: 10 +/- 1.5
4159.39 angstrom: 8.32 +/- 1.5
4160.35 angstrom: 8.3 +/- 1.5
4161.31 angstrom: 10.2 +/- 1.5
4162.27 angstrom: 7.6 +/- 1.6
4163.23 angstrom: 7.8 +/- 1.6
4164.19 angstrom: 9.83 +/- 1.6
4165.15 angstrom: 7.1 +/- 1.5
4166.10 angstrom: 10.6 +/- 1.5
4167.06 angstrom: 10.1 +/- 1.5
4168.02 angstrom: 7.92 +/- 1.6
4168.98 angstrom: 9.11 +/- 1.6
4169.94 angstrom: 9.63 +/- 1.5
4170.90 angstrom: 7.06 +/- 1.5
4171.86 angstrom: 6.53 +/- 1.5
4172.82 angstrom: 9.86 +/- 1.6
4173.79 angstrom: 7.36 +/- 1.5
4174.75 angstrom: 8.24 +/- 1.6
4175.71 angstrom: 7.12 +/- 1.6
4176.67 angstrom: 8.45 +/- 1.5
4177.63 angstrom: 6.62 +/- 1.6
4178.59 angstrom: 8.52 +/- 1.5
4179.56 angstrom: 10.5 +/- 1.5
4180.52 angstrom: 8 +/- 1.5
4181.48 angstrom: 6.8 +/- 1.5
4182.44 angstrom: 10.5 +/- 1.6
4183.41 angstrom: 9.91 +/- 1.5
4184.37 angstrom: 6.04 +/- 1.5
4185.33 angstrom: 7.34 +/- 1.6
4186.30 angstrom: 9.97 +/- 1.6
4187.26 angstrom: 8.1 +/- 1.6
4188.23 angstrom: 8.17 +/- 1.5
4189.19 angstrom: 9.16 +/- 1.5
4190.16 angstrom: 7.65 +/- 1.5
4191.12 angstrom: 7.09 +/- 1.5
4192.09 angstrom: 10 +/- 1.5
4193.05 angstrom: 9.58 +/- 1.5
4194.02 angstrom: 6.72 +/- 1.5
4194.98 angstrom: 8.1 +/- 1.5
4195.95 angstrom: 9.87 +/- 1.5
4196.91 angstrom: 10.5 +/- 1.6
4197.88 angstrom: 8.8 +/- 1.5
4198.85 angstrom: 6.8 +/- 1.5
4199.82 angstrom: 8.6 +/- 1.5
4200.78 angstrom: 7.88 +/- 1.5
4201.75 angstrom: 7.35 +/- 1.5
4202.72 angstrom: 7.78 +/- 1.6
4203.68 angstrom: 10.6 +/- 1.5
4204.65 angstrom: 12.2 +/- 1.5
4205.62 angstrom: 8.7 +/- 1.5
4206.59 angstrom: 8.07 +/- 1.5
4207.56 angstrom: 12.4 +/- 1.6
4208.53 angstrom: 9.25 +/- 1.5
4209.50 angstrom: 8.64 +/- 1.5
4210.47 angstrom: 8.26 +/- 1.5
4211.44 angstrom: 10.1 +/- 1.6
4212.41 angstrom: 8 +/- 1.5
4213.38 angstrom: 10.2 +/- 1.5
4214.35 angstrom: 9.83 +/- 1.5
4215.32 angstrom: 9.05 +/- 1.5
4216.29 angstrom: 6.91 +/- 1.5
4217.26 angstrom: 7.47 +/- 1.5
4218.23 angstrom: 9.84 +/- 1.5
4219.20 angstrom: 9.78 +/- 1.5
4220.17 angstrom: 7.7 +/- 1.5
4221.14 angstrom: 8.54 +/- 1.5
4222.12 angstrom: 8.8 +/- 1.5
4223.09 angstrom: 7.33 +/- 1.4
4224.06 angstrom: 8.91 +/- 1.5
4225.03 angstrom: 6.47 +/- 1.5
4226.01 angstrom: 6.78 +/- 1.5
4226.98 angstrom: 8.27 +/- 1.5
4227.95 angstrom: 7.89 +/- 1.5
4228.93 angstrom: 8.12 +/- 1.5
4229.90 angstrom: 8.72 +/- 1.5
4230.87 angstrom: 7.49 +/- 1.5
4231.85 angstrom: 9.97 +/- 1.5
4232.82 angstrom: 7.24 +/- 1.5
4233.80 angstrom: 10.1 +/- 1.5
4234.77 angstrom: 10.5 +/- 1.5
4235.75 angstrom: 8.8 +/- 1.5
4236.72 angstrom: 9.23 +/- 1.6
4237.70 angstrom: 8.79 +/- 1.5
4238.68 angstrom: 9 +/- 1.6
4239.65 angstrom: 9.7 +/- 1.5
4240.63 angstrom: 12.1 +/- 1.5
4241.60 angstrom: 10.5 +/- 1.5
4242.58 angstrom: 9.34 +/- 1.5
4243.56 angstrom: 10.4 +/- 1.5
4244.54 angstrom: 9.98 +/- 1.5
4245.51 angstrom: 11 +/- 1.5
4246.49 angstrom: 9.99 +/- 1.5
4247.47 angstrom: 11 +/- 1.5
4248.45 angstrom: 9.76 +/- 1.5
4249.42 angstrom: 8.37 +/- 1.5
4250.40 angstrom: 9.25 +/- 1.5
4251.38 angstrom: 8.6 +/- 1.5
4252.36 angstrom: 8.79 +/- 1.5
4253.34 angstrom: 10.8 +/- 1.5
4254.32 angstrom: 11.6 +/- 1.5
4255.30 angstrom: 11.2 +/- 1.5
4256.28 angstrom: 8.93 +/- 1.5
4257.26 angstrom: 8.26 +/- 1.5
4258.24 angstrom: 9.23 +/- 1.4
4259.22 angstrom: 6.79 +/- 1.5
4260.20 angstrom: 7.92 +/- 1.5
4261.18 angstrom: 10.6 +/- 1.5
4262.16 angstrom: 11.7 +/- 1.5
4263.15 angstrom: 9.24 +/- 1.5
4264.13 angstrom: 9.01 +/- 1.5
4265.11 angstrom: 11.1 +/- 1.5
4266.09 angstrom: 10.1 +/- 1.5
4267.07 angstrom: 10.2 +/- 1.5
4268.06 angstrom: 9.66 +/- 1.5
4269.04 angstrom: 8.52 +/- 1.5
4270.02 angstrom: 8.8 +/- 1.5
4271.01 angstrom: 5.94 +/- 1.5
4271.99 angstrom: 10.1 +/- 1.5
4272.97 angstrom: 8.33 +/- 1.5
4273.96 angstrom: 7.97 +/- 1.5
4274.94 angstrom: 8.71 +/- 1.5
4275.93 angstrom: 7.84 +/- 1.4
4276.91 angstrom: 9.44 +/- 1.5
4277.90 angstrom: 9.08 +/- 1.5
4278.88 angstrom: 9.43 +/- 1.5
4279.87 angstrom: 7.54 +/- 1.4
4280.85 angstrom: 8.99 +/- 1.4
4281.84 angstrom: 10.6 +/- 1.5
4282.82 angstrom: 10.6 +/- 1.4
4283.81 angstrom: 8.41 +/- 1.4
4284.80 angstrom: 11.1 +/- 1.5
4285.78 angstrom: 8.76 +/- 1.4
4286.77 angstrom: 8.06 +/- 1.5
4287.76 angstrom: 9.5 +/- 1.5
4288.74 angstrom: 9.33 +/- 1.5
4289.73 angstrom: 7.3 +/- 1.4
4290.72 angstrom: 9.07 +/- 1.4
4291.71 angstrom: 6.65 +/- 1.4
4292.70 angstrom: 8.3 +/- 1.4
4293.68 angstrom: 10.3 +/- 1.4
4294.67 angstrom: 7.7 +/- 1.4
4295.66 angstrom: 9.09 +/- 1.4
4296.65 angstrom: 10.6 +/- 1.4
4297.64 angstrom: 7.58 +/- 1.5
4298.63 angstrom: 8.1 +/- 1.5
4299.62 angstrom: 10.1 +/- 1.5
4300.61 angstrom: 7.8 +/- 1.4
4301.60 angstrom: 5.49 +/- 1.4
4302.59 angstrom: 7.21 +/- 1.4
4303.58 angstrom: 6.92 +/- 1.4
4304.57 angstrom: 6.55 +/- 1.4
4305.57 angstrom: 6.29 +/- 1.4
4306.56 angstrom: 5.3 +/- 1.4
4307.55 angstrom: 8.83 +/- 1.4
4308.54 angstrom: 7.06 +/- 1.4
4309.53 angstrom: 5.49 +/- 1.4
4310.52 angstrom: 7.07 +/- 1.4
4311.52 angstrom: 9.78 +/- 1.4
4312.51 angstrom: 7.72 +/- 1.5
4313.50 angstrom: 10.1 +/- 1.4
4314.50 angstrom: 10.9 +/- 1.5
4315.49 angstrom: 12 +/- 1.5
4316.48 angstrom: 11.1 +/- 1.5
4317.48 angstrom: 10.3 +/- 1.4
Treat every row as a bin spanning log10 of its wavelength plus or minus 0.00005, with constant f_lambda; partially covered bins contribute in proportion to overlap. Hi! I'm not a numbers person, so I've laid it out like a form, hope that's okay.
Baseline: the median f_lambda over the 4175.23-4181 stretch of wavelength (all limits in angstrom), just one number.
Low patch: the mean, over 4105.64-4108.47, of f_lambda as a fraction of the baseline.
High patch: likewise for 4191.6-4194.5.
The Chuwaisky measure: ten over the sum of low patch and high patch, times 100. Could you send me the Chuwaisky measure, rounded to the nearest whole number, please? 460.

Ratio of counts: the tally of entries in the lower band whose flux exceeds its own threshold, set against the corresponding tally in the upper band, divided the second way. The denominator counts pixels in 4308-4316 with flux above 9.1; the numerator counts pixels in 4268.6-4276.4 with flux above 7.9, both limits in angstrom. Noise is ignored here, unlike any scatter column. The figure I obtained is 1.5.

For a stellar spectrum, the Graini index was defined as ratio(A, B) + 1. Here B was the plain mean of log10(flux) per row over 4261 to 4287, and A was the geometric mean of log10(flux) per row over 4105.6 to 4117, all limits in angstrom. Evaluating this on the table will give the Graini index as 1.97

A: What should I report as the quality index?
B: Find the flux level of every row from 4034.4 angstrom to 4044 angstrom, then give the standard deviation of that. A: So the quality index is 1.0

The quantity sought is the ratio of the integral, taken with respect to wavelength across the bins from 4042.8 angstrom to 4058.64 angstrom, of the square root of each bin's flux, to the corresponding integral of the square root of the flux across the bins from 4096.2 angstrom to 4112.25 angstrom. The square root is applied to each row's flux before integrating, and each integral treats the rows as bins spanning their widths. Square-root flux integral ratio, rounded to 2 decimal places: 1.01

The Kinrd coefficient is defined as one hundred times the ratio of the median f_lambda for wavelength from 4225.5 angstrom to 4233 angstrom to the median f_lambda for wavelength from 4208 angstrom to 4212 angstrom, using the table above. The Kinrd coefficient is 89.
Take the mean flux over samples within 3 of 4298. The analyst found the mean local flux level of 8.9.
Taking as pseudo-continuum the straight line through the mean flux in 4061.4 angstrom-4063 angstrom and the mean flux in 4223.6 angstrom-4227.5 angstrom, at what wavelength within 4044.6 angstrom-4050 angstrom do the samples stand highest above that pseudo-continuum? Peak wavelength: 4048.84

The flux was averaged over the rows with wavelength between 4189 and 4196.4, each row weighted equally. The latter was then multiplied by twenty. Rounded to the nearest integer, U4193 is 170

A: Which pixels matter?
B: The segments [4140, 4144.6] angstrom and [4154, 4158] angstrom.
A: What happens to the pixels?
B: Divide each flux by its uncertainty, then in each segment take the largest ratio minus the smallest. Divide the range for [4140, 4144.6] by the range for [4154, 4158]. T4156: 0.9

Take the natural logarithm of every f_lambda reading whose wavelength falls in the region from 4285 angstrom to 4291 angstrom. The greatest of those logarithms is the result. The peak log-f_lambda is 2.25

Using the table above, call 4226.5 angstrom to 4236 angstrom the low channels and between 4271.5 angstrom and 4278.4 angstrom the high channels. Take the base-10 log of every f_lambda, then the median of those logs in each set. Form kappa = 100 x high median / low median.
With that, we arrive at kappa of 101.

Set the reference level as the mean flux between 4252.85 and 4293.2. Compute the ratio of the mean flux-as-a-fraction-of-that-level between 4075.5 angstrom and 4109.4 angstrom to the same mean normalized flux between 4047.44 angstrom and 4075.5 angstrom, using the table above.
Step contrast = 1.00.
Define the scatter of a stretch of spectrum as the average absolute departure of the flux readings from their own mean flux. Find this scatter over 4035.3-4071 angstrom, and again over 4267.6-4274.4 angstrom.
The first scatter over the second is 1.1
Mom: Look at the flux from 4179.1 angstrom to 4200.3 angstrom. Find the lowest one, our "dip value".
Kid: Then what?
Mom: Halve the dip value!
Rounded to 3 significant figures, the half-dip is 3.02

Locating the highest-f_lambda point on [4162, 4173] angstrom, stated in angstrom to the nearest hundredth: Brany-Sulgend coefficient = 4166.10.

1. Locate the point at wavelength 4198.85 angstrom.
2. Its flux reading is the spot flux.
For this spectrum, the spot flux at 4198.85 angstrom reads 6.8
